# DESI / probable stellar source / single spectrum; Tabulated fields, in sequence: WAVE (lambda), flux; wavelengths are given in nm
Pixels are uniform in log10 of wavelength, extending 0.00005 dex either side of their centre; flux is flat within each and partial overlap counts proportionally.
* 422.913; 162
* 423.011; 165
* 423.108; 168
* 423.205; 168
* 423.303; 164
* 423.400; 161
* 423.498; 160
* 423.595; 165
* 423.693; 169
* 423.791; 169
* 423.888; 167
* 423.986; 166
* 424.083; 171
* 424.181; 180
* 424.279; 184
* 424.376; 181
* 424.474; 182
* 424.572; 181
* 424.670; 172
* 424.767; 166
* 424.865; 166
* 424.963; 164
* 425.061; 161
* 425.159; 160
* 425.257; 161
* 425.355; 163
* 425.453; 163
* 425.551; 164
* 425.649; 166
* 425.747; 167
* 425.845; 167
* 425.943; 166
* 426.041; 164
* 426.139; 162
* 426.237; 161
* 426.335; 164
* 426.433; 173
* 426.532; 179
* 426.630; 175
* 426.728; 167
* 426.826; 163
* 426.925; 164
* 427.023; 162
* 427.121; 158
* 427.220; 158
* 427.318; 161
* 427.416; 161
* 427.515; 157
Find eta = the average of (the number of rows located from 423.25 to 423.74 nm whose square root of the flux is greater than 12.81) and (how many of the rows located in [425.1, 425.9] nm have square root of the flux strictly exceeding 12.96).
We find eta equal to 1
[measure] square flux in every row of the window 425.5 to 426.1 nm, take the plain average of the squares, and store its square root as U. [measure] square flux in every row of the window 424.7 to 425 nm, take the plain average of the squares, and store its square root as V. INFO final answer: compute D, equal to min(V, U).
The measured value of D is 165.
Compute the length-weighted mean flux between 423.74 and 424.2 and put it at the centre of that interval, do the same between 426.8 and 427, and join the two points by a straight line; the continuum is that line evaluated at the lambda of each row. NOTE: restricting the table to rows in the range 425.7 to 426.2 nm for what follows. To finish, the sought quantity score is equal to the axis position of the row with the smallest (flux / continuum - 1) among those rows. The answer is 426.139 nm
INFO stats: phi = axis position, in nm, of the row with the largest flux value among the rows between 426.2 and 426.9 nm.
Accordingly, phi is 426.532 nm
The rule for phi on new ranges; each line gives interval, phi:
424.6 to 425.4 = 424.670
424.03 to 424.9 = 424.279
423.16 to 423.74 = 423.693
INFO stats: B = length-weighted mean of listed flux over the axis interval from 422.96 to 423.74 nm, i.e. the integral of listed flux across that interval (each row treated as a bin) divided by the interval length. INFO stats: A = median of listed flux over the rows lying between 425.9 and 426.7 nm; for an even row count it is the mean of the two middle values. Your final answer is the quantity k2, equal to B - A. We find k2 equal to -0.1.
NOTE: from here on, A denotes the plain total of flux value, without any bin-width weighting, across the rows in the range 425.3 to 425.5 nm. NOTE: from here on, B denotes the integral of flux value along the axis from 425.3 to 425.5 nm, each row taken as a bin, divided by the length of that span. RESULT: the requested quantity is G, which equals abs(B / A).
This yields 0.4995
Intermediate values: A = 326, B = 163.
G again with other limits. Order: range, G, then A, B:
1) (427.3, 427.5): 0.4975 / 322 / 160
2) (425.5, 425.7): 0.5000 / 330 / 165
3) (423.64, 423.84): 0.4990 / 338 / 169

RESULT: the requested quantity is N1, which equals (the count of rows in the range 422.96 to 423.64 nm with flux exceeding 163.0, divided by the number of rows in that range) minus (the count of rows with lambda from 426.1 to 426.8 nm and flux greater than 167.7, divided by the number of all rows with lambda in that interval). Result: 0.3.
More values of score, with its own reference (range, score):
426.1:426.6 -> 426.237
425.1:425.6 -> 425.159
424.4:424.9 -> 424.767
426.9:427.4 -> 427.121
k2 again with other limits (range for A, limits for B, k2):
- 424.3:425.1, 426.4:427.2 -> -2.0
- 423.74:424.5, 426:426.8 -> -7.4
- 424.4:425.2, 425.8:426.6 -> 1.2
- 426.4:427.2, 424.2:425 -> 9.4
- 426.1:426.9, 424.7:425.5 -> -2.3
